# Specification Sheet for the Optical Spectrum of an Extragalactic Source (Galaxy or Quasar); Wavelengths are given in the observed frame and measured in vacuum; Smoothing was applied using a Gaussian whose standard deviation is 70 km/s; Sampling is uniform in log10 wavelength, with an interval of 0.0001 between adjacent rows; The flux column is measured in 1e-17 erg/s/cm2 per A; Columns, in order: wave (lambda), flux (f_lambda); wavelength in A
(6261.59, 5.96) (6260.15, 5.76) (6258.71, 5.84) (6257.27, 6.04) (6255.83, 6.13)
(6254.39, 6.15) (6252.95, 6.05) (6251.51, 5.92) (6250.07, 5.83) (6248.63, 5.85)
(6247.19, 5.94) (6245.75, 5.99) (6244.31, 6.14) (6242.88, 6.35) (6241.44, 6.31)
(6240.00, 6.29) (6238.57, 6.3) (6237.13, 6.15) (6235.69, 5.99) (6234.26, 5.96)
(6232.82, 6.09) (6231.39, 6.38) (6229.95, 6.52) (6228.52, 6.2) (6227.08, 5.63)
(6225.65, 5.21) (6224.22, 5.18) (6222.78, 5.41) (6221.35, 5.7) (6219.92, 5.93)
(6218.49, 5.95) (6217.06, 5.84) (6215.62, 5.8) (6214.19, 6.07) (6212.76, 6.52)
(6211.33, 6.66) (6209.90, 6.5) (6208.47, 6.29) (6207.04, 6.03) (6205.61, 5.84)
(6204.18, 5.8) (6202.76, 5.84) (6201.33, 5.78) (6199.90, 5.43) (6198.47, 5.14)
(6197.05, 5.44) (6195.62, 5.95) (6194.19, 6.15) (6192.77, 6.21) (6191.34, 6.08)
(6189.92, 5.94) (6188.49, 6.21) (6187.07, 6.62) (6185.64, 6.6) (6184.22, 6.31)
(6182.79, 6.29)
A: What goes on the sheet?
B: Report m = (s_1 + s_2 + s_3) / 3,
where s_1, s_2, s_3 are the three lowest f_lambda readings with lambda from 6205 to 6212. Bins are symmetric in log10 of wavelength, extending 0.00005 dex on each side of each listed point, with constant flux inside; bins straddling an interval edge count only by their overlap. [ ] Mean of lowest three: 6.05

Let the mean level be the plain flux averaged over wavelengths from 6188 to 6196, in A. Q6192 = 6.09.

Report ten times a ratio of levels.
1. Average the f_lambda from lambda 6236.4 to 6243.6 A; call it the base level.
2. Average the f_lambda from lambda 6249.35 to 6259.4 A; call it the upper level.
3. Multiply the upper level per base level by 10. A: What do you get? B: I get 9.5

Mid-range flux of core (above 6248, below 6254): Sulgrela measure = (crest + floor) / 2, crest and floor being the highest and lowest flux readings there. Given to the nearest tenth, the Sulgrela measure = 5.9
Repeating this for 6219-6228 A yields 5.6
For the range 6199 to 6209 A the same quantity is 5.9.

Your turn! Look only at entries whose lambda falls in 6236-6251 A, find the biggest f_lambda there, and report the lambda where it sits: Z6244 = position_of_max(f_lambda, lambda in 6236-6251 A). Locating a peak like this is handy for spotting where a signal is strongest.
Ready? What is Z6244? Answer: 6242.88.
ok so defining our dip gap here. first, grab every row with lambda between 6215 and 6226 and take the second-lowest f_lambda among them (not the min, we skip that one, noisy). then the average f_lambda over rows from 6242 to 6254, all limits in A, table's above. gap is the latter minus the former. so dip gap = 0.8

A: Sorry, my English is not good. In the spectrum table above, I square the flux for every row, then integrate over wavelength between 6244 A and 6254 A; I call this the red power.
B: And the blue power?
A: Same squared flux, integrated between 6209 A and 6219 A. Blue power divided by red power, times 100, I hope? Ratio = 108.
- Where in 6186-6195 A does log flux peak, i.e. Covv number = 6187.07 A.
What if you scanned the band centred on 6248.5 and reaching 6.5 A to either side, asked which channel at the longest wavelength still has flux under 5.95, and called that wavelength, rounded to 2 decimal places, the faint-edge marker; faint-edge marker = 6251.51 A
